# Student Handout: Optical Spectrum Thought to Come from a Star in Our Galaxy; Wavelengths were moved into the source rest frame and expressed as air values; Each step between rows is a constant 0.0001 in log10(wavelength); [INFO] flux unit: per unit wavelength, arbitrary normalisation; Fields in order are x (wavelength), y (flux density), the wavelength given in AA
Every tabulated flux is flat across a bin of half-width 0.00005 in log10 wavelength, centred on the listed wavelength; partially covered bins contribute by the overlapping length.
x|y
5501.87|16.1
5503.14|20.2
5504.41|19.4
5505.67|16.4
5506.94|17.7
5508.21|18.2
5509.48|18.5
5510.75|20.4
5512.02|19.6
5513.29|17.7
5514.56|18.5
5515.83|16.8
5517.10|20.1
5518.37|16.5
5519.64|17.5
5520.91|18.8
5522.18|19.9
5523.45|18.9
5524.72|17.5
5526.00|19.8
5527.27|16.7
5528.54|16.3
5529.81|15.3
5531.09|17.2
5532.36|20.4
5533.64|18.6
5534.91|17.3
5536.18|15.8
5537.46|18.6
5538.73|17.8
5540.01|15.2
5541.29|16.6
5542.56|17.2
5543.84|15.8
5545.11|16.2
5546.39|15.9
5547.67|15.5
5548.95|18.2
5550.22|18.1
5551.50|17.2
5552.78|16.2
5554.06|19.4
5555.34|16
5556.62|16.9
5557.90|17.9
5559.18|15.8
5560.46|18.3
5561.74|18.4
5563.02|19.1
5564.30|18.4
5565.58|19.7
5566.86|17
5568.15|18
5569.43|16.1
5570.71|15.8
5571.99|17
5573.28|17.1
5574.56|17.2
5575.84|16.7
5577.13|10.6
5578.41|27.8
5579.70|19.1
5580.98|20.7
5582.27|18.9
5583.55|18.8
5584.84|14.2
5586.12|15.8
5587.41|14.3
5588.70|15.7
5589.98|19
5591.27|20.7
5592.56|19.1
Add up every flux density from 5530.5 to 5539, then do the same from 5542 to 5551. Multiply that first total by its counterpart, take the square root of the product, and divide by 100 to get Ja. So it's 1.21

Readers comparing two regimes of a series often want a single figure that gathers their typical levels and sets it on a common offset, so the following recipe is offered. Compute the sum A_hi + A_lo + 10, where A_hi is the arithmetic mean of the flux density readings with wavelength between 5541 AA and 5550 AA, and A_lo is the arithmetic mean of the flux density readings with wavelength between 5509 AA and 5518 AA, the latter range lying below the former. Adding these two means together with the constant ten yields 45.3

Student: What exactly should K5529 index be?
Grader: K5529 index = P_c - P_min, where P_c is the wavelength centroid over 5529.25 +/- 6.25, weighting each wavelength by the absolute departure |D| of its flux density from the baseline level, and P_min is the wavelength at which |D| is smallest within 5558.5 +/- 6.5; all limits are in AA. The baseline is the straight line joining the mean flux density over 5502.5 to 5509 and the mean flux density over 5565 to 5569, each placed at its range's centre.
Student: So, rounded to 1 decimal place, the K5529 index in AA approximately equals -31.2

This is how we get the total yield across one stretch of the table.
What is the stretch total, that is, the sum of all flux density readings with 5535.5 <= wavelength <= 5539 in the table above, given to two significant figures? 52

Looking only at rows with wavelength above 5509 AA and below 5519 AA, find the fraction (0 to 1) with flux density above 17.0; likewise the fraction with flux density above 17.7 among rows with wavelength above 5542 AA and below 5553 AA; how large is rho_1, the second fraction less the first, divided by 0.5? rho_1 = -1.1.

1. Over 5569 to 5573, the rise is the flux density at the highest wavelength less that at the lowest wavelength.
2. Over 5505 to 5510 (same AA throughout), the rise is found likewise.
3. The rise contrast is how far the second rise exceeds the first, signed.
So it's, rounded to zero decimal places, 1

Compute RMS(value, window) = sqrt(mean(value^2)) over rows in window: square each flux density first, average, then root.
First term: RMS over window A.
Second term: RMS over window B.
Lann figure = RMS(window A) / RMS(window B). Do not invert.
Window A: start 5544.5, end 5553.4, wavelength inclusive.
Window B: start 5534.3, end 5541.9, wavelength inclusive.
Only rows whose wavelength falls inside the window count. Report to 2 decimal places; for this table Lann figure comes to 0.99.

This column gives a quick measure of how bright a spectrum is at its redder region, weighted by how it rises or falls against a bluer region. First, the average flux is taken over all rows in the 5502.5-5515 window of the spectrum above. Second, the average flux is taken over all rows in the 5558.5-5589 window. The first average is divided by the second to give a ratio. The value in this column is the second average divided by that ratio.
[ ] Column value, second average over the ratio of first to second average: 16.5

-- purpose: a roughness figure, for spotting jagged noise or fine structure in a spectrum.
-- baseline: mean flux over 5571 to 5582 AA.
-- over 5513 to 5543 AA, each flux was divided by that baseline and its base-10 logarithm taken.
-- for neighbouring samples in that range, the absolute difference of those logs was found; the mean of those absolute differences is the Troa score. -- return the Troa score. 0.042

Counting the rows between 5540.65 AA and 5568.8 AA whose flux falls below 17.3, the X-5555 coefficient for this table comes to 12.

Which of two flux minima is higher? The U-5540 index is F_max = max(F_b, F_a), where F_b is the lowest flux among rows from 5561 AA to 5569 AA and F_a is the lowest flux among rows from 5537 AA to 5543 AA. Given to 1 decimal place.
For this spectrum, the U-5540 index 17.0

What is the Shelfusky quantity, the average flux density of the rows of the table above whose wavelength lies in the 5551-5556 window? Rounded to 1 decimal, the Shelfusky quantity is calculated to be 17.2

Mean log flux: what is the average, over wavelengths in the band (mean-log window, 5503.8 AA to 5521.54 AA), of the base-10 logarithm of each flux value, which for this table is 1.26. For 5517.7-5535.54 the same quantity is 1.25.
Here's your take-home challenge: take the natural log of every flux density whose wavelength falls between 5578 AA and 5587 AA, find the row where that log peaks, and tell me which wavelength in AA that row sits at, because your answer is 5578.41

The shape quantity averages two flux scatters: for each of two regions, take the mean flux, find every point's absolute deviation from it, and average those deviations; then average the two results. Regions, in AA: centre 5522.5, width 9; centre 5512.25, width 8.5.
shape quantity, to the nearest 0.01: 0.96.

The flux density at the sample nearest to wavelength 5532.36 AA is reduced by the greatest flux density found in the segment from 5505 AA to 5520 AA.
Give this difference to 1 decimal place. 0.0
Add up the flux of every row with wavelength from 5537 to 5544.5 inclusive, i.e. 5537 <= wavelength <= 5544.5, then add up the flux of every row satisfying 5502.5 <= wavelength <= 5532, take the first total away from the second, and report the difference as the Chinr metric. 317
